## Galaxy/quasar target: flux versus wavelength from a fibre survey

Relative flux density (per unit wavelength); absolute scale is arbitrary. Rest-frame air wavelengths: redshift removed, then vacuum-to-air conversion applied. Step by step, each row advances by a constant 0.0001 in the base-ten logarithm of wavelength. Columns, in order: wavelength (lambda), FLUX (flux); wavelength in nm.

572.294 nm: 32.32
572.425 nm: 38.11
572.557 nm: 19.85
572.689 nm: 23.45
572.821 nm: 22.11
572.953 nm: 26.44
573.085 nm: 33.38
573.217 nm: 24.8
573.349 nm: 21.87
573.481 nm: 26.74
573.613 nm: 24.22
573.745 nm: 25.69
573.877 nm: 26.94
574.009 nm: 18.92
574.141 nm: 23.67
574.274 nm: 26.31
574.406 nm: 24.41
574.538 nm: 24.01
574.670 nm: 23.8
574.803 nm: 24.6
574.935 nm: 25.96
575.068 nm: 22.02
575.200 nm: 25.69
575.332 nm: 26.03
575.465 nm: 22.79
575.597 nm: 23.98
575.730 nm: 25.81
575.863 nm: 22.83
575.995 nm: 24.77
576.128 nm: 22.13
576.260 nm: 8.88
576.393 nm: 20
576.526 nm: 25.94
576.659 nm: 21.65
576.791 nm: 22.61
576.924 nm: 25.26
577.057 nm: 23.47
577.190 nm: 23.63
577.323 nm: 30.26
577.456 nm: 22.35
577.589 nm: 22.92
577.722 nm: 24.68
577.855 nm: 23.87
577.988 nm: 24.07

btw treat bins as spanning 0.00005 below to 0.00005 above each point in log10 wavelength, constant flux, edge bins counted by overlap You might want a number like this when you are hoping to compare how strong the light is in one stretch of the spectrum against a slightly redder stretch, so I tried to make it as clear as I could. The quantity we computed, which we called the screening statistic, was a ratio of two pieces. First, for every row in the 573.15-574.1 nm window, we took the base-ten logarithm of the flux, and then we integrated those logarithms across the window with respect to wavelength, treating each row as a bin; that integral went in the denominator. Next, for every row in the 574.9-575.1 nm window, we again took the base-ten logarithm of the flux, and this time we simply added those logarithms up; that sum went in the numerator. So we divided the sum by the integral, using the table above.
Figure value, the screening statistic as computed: 2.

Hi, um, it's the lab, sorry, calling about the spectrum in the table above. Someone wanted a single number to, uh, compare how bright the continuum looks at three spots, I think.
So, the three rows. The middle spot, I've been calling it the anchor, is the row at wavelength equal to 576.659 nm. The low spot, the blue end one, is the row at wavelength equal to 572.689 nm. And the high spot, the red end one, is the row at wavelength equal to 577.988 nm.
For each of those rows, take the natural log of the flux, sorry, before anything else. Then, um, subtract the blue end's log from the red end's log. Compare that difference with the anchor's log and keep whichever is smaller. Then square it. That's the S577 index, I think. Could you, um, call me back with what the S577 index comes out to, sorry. 0.001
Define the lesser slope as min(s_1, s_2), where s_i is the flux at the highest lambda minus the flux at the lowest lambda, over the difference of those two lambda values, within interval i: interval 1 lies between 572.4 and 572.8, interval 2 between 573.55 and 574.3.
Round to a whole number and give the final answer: -56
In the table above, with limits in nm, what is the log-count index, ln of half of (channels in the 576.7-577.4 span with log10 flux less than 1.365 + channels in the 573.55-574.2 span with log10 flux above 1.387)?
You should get 0.41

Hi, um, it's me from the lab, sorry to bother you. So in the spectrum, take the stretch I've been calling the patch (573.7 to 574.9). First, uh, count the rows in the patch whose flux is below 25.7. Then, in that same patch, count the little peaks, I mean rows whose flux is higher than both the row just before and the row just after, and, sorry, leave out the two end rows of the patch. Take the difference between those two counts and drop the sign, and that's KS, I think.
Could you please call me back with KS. 5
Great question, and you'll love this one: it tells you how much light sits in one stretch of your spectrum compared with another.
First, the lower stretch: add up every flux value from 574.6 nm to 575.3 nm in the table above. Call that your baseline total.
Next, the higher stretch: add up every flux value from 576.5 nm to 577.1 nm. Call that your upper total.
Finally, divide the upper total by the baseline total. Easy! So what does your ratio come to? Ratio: 0.97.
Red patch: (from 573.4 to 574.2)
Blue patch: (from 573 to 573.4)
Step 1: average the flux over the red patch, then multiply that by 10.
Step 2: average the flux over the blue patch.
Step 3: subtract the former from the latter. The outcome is -217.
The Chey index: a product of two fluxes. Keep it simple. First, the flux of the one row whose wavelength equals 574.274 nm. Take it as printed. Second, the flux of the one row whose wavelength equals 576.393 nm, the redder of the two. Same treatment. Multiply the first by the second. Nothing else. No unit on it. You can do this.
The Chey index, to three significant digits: 526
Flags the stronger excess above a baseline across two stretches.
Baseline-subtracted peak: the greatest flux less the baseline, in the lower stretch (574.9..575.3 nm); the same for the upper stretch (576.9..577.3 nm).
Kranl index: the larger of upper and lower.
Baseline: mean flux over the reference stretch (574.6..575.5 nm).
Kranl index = 1.5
